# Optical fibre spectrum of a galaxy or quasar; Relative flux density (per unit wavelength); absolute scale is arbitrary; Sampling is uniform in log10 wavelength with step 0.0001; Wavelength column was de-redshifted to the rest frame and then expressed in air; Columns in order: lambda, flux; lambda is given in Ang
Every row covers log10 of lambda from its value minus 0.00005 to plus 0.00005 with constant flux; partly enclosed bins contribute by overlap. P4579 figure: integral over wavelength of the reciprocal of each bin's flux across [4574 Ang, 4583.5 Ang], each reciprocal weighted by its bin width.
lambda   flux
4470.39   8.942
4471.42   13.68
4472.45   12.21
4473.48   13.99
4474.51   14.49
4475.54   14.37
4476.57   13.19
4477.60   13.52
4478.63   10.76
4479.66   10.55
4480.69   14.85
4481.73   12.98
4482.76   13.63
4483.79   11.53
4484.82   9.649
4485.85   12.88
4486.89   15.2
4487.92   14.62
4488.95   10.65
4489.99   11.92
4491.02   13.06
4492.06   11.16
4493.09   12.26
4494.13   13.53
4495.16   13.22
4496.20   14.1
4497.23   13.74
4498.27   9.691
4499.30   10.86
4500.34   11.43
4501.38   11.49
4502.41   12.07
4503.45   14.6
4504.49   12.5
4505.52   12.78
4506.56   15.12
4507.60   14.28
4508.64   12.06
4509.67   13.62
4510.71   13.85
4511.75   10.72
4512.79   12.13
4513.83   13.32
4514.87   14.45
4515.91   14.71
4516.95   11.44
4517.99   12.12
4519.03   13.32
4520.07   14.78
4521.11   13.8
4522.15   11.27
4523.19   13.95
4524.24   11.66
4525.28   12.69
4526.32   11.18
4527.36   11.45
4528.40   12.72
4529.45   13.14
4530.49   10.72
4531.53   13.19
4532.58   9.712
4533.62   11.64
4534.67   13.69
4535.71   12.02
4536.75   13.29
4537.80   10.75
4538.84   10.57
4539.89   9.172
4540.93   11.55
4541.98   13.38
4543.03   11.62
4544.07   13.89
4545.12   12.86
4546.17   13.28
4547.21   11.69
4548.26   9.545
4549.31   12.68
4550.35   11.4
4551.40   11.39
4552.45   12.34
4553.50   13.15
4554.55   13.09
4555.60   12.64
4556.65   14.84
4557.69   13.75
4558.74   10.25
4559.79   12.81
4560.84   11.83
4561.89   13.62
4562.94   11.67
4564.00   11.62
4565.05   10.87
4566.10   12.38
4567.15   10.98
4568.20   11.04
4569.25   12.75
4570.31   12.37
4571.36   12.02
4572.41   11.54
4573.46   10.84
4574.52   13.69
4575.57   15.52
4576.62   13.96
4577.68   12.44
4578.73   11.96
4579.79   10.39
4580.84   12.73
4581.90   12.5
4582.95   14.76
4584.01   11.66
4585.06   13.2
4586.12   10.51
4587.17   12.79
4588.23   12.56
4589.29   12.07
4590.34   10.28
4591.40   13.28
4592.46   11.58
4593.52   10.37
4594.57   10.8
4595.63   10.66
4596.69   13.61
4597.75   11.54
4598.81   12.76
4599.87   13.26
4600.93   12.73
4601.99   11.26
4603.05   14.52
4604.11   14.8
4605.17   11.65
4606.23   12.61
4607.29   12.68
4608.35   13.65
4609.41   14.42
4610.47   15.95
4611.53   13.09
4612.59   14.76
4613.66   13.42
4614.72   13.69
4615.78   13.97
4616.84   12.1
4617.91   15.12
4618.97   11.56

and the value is 0.73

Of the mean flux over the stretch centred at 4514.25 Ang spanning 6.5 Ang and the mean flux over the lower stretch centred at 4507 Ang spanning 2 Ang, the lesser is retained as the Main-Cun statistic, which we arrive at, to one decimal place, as 12.8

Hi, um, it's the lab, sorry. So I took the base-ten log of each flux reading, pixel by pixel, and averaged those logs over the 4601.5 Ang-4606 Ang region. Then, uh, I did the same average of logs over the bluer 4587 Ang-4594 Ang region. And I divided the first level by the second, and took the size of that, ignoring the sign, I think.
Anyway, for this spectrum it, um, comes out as 1.04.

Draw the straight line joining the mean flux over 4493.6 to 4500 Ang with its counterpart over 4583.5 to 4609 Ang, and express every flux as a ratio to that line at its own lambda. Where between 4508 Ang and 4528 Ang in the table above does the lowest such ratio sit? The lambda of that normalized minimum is 4511.75 Ang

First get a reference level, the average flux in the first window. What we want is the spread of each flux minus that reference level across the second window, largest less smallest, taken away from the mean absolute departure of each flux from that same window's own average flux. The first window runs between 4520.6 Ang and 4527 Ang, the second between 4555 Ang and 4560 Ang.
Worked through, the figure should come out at -3.4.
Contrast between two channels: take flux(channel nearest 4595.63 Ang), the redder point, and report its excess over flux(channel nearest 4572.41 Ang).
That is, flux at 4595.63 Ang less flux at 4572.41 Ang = -0.9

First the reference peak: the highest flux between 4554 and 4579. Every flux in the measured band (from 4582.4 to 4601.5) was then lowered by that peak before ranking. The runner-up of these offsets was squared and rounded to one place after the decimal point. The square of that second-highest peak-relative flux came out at 3.6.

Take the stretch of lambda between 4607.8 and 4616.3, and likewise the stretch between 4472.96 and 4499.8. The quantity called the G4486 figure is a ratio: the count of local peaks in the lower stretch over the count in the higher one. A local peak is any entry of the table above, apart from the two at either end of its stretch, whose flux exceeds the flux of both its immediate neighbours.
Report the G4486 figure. 4.0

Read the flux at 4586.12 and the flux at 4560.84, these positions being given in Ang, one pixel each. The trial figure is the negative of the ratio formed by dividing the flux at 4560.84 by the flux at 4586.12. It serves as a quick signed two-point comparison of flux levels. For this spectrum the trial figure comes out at -1.13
